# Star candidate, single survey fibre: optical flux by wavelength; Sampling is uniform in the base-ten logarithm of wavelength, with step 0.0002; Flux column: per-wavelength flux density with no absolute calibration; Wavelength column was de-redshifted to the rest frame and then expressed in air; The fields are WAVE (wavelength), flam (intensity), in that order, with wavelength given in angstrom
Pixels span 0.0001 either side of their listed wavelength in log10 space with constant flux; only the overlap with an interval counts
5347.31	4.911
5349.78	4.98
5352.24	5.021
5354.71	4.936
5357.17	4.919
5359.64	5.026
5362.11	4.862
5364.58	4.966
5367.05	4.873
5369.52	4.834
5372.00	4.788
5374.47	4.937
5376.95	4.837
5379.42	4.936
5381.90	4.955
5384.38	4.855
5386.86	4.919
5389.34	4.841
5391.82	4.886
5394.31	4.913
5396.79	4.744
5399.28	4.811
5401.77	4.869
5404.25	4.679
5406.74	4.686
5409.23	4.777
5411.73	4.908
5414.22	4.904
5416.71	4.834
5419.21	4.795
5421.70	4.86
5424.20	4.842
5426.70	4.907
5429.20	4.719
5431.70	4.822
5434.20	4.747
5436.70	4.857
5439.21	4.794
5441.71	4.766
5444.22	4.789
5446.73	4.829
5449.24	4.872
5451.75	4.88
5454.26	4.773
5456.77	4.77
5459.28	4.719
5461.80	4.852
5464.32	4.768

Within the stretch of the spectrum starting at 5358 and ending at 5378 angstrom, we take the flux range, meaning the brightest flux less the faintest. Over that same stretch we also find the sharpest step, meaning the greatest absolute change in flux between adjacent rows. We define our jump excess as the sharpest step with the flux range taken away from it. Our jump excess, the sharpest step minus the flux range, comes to -0.074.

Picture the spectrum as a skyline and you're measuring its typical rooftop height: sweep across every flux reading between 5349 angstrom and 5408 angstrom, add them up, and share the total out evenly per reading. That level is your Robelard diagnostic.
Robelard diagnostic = 4.88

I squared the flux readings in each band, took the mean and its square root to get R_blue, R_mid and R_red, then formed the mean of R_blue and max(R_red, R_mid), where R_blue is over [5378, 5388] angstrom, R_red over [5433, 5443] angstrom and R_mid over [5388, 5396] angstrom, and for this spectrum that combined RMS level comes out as 4.90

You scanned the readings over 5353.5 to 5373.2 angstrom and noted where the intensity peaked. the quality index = 5359.64 angstrom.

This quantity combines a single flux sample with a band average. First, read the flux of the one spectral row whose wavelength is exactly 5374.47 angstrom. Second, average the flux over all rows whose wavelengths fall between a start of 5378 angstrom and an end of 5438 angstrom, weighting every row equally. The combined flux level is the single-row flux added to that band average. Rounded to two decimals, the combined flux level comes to 9.77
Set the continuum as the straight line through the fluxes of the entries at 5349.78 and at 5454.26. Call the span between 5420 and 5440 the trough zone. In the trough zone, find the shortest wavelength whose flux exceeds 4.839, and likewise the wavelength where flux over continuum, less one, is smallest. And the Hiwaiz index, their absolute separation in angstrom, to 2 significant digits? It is 7.5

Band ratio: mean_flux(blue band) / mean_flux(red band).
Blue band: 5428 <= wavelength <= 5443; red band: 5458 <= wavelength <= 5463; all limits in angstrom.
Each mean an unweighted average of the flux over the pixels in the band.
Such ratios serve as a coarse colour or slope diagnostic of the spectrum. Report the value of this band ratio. 1.000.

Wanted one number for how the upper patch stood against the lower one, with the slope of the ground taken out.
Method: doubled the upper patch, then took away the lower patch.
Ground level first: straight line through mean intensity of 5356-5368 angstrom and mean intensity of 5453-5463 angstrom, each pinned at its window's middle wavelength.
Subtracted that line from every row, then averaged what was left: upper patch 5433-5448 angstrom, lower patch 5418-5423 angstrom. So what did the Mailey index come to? -0.01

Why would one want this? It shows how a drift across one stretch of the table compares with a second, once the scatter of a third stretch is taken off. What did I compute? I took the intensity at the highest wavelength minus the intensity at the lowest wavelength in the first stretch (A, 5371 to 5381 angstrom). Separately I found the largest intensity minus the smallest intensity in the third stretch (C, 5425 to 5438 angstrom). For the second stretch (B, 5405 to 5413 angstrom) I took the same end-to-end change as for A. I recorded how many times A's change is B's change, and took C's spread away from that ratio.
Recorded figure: 0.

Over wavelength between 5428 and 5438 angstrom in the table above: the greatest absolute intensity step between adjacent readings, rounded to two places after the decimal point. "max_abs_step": 0.11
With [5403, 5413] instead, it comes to 0.13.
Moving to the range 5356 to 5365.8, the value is 0.16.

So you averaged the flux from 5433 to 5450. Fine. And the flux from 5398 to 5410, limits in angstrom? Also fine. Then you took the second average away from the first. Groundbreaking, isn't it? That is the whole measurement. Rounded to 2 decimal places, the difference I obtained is 0.04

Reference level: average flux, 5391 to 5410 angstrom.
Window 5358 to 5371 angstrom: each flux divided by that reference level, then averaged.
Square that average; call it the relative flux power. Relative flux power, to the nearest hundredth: 1.05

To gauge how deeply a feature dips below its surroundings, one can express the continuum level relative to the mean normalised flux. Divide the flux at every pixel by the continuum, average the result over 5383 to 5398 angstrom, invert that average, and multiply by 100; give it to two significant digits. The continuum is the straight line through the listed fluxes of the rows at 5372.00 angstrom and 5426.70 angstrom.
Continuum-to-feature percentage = 99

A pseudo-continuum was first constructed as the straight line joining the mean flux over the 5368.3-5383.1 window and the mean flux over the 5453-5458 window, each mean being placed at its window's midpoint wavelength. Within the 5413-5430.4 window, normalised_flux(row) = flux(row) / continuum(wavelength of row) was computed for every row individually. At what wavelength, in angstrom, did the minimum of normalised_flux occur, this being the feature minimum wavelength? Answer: 5429.20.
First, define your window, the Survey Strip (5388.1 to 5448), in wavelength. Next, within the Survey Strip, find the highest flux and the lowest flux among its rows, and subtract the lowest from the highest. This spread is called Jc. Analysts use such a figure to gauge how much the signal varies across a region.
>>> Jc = 0.234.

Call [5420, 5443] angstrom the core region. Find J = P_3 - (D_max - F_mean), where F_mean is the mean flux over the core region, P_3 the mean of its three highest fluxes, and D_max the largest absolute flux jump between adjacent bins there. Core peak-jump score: 9.50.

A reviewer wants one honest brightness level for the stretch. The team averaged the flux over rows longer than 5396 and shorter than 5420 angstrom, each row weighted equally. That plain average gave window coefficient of 4.80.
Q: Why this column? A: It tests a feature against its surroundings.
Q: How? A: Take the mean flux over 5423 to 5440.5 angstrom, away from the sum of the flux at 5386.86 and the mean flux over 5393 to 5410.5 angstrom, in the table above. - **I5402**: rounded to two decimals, 4.89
